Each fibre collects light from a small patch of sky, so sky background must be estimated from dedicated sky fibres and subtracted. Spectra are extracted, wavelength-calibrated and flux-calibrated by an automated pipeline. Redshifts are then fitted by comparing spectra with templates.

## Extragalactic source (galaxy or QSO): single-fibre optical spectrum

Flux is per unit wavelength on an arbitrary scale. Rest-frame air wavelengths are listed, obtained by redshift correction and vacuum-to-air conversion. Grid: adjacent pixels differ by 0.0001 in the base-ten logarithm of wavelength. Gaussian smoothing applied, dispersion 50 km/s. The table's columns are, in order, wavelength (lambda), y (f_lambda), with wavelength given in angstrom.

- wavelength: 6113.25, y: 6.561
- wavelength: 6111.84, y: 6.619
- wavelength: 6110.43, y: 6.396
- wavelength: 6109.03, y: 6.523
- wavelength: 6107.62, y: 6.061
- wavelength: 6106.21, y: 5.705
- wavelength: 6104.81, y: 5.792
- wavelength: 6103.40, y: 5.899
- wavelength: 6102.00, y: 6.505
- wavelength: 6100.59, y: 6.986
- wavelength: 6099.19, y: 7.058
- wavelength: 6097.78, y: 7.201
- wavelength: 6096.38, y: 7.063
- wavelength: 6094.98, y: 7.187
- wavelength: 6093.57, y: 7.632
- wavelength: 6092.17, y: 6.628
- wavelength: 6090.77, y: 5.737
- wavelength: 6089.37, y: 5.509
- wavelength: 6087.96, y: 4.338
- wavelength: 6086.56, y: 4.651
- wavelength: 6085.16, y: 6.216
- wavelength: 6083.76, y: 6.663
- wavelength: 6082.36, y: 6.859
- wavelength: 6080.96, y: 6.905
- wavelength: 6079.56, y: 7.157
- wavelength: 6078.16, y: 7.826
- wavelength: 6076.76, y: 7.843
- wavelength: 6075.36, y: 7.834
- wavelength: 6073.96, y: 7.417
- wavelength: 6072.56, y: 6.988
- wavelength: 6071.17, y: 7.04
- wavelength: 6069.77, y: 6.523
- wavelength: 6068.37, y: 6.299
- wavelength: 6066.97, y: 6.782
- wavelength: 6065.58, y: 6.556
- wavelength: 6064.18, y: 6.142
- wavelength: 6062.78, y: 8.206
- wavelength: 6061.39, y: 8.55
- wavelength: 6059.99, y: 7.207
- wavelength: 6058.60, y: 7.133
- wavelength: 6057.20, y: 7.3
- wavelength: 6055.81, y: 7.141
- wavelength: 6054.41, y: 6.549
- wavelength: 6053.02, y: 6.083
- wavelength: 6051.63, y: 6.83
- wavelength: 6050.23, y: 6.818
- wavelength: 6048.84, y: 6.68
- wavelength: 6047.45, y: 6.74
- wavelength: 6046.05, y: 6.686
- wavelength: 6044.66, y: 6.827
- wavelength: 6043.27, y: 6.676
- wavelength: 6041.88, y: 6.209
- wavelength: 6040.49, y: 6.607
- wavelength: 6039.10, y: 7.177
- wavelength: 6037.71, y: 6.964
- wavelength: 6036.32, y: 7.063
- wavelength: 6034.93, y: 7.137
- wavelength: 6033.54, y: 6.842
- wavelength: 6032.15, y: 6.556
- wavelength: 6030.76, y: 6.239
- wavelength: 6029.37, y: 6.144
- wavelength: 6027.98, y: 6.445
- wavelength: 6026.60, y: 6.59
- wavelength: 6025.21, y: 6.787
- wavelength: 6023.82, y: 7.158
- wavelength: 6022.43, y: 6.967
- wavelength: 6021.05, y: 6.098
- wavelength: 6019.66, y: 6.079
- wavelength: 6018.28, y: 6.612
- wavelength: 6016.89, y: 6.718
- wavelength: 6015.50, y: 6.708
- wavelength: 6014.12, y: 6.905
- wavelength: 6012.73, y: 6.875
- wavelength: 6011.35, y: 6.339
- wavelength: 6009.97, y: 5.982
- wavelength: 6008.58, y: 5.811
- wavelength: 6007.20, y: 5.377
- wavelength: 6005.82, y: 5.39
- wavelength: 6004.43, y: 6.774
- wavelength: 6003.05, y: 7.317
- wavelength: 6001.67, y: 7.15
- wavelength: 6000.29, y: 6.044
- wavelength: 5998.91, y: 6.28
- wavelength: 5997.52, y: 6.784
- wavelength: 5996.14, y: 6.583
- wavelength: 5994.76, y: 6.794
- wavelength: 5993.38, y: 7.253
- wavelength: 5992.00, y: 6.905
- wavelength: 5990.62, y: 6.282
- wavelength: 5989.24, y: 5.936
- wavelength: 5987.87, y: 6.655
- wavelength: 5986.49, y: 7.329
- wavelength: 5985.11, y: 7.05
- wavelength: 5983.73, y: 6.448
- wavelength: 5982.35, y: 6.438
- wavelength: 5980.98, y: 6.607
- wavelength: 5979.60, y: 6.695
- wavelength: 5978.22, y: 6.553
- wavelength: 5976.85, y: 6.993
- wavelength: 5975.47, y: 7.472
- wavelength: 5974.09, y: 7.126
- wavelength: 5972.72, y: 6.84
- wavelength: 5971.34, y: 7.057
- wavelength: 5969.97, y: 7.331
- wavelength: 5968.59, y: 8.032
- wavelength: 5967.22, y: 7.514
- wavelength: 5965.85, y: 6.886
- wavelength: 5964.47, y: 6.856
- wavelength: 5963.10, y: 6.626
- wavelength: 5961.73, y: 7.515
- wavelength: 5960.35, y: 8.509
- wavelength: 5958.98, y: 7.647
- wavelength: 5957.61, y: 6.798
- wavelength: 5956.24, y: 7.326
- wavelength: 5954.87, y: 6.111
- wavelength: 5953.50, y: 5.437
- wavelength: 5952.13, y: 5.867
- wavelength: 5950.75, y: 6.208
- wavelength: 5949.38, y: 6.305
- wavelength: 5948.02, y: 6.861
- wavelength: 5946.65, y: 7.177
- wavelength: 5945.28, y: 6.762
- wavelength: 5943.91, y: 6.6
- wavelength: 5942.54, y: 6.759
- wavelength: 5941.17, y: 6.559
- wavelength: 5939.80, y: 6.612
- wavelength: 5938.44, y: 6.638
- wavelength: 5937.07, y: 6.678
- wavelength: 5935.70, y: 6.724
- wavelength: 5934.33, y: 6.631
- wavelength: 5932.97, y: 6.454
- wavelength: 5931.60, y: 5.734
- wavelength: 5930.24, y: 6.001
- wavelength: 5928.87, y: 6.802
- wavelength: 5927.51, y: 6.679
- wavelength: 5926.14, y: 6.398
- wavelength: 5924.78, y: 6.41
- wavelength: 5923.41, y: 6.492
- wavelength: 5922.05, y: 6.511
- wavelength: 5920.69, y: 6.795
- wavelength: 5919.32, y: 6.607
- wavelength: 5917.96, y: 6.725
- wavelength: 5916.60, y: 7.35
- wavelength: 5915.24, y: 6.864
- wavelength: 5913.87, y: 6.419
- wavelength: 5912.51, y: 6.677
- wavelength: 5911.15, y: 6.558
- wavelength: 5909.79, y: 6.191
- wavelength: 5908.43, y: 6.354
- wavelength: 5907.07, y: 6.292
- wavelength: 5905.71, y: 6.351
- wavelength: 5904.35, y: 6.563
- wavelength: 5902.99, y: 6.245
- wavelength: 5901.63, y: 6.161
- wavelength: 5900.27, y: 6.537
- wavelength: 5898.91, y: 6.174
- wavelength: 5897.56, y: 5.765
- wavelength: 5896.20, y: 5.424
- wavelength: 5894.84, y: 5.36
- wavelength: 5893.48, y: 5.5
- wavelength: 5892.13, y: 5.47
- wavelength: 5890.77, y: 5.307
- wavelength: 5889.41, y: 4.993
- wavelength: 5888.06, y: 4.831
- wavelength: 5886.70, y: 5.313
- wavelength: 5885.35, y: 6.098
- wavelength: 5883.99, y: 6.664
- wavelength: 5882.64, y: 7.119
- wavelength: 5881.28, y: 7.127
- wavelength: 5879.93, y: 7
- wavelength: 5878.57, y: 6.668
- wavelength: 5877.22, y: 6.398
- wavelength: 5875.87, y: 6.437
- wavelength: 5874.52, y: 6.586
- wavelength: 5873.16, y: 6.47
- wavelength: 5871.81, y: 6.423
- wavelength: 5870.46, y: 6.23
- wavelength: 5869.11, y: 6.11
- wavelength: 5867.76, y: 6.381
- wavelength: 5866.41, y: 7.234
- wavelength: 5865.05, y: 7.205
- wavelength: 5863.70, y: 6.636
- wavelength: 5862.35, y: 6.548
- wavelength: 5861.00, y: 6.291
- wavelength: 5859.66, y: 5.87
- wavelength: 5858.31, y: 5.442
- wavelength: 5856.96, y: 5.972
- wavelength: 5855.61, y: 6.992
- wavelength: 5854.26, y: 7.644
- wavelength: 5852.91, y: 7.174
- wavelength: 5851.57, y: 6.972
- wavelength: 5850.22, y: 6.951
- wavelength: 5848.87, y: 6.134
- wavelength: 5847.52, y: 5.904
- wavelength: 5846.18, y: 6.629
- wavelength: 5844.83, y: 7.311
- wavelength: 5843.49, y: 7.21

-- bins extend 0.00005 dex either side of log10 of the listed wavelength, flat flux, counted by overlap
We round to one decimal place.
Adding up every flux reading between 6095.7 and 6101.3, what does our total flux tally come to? 28.3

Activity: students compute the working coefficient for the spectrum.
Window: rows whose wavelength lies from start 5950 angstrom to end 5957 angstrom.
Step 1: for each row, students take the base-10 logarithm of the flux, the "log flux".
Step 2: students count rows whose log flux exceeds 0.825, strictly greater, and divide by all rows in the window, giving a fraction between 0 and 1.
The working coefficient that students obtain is 0.20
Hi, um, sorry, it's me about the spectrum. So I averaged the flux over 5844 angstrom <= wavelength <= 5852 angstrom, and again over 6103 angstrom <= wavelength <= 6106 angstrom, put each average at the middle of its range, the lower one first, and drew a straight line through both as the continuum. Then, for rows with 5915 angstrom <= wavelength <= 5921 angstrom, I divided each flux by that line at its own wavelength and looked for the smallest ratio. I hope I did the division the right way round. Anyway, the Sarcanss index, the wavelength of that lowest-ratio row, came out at 5919.32 angstrom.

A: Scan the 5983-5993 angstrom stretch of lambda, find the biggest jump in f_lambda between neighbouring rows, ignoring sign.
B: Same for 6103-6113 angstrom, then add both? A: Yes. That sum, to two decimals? 1.18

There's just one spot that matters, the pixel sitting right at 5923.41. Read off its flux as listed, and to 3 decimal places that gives 6.492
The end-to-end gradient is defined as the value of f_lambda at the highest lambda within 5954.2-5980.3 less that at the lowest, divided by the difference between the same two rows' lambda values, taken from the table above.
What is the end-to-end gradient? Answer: 0.024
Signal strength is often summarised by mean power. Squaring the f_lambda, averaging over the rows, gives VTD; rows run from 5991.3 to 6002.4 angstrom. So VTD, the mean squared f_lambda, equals 45.4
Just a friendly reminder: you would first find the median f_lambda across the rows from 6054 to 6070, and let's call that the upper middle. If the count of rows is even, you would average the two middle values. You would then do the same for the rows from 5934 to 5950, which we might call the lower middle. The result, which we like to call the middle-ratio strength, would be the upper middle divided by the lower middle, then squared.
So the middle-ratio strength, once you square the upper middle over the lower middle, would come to 1.09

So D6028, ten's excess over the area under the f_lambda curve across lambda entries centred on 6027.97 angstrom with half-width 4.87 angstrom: -54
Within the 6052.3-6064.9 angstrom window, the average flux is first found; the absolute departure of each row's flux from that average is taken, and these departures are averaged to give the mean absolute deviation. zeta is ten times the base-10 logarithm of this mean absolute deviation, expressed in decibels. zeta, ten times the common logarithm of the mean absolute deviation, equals -2.3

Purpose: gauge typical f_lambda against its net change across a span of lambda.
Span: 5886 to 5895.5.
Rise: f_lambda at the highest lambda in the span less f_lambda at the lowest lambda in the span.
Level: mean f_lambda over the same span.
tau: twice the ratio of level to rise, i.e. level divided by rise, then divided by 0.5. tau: 224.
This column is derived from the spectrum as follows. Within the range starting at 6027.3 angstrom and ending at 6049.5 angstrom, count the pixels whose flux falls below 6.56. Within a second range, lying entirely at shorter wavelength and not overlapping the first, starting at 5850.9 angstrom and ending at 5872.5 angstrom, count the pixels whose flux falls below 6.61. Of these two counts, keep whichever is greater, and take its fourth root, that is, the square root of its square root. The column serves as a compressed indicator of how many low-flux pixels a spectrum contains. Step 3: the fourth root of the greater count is 1.73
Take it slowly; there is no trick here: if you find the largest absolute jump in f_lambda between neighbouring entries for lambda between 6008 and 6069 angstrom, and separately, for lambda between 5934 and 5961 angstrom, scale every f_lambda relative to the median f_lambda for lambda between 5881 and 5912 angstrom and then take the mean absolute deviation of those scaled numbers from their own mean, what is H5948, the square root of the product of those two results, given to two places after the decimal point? 0.37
